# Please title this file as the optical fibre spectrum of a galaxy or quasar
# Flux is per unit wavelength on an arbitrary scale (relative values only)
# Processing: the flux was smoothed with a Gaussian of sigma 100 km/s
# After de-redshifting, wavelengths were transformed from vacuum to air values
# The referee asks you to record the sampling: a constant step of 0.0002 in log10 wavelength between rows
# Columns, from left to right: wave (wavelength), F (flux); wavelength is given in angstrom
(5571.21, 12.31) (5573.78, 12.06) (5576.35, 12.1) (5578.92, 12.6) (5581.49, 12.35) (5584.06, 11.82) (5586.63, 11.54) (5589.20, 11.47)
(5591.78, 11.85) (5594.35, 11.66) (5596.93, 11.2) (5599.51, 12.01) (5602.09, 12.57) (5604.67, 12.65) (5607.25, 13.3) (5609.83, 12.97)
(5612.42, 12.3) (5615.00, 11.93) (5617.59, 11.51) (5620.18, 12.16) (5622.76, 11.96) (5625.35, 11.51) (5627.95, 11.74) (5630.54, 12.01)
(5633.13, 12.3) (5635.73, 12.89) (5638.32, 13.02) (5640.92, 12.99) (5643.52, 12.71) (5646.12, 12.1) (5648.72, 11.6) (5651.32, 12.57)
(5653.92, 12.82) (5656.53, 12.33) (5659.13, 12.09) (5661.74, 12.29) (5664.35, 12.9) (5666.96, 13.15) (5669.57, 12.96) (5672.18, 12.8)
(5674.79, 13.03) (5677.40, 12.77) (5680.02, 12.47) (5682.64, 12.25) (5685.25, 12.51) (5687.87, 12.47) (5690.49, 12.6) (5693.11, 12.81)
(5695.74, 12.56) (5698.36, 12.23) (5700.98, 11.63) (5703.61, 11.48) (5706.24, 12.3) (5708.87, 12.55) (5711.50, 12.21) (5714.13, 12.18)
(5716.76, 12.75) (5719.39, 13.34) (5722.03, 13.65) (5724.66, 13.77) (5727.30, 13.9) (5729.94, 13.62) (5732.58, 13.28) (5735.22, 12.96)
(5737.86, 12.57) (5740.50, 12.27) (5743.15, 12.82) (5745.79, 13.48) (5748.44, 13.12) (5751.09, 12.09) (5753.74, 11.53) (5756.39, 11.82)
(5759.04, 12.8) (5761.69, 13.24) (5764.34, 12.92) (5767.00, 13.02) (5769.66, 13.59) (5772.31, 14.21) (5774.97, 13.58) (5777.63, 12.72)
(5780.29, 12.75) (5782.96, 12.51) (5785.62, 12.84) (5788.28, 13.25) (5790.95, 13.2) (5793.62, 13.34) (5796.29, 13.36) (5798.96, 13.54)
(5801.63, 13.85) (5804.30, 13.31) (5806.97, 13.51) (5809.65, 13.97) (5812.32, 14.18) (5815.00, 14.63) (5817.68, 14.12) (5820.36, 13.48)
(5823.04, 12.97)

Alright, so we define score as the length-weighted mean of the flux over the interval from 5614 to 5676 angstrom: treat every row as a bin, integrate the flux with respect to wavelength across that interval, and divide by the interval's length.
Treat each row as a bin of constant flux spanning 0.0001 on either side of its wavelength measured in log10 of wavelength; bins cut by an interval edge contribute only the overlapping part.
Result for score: 12.4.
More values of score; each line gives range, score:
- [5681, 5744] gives 12.7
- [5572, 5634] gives 12.1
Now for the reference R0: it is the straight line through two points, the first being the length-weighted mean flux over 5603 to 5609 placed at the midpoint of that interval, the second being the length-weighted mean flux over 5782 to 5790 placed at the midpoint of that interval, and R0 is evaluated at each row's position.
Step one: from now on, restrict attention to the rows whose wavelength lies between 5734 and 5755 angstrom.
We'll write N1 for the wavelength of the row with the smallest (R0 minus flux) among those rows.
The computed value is 5745.79 angstrom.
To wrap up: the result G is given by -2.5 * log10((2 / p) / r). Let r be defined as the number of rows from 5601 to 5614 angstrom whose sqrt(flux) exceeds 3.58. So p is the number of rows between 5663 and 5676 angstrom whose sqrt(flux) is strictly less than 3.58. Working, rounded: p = 1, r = 2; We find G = 0.0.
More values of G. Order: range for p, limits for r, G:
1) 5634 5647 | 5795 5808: 1.7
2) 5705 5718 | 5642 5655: 1.0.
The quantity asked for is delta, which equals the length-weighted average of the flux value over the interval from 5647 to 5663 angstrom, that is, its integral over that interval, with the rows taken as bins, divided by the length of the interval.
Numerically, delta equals 12.3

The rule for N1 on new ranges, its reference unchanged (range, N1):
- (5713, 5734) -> 5727.30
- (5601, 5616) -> 5607.25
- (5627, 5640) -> 5638.32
